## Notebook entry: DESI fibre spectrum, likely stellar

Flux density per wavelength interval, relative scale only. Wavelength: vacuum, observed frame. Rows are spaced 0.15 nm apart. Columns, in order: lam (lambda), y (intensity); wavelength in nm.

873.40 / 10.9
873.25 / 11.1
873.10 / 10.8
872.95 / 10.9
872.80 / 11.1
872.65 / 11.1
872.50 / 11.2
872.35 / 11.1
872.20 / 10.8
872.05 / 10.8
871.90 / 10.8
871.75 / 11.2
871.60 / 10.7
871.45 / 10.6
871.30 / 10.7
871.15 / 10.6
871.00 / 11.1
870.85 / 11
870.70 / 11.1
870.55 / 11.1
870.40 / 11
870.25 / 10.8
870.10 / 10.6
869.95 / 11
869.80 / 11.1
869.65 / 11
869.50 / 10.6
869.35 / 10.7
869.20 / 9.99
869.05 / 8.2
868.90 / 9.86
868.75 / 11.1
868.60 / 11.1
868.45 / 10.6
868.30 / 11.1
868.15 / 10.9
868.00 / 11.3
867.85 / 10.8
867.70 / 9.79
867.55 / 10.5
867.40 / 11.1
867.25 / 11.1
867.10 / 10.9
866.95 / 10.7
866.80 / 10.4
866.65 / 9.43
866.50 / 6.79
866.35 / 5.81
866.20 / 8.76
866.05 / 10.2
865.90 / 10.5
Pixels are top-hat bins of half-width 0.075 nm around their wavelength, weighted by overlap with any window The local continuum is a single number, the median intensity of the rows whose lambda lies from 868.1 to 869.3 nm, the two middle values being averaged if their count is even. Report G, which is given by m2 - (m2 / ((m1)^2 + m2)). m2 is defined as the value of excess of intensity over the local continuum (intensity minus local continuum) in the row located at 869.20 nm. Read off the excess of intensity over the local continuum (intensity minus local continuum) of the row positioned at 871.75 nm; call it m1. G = -2.12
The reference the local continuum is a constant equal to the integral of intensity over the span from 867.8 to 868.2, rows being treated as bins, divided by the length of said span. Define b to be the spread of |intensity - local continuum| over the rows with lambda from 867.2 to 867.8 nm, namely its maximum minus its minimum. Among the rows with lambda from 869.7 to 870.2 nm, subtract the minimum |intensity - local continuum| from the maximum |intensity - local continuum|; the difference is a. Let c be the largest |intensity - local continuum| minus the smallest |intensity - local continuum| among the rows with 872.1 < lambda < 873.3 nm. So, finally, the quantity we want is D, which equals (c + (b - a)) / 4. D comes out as 0.2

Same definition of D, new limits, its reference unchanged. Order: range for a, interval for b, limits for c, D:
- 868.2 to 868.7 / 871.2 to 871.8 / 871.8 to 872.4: 0.0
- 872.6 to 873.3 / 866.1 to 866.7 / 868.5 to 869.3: 1.6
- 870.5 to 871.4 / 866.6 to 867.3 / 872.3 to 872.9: 0.3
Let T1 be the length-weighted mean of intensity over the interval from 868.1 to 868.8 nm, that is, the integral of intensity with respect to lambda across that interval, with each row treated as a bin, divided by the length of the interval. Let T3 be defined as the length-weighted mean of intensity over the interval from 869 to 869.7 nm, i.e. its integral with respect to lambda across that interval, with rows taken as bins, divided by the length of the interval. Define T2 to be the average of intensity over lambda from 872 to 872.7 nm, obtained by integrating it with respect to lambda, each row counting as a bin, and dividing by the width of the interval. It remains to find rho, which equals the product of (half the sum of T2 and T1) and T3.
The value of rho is 111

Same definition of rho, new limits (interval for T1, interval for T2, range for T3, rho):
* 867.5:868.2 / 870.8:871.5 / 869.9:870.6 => 117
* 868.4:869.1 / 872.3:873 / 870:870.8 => 116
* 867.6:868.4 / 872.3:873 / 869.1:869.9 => 116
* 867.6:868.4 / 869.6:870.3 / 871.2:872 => 117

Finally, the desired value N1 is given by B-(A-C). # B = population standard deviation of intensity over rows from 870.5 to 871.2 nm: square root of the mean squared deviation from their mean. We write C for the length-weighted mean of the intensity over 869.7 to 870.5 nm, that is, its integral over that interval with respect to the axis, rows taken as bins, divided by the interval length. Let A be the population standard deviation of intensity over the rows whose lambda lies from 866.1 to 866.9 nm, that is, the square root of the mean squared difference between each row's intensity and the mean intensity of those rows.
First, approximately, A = 1.69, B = 0.2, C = 10.9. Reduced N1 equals 9.4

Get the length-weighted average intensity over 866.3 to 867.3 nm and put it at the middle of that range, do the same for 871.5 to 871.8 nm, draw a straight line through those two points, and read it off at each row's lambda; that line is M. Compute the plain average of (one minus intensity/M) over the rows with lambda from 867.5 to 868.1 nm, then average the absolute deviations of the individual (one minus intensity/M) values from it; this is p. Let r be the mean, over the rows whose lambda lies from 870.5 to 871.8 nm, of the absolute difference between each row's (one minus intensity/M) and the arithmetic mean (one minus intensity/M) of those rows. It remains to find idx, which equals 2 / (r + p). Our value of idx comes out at 29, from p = 0.04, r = 0.027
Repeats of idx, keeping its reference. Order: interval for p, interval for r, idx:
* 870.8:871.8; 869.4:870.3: 46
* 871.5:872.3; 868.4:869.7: 25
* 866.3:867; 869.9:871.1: 10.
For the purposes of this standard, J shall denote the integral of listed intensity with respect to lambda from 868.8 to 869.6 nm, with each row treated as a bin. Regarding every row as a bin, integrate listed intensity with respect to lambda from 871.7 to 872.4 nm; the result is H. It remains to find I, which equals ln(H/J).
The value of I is -0.039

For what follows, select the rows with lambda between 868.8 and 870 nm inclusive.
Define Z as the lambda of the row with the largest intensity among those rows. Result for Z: 869.80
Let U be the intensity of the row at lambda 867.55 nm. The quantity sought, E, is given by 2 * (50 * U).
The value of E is 1050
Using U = 10.5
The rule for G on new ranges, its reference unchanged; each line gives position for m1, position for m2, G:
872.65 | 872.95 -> -0.40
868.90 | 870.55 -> 0.04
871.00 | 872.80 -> -0.39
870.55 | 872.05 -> -0.24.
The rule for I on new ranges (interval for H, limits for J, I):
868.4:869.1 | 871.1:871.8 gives -0.050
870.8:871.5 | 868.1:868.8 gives -0.014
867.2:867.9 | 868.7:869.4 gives 0.071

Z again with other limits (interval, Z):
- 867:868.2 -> 868.00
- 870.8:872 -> 871.75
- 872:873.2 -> 872.50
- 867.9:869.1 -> 868.00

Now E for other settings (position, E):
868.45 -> 1060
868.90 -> 986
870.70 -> 1110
